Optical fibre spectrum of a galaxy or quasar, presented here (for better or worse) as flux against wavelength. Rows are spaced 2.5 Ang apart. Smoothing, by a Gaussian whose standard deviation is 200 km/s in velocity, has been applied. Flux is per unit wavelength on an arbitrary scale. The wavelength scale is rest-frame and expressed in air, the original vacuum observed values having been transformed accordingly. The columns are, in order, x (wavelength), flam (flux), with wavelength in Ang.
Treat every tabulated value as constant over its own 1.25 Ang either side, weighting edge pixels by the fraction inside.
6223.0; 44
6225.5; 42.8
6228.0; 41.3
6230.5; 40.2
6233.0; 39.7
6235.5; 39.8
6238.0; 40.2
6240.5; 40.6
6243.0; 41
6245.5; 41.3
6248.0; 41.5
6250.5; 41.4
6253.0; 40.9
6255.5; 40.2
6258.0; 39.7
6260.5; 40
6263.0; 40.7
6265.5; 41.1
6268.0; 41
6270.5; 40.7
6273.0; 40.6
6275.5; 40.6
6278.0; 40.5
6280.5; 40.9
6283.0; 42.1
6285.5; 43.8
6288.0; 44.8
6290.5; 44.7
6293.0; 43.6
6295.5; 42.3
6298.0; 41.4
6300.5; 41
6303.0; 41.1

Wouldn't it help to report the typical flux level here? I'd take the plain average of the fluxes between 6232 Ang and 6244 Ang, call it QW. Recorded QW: 40.3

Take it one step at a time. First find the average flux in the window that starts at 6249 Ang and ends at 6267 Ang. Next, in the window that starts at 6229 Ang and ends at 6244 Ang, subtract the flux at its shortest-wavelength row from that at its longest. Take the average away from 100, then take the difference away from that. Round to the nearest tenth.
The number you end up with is 58.6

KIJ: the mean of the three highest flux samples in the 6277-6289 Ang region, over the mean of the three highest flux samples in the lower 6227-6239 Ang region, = 1.07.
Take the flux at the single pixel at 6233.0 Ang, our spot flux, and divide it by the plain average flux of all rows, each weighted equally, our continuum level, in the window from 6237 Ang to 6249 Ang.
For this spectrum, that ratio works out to 0.97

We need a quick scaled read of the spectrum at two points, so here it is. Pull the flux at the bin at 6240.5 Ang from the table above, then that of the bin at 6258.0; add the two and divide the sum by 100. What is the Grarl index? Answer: 0.803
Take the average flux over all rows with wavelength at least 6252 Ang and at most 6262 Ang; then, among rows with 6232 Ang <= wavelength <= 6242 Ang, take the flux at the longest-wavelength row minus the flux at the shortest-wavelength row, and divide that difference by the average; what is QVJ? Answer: 0.0224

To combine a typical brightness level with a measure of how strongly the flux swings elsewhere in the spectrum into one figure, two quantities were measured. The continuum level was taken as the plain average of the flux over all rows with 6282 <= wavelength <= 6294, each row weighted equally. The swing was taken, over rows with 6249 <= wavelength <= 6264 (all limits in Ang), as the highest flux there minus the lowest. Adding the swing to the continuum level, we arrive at 45.5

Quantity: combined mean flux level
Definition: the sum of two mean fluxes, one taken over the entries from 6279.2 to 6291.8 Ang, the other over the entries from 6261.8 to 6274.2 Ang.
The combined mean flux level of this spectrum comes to 84.1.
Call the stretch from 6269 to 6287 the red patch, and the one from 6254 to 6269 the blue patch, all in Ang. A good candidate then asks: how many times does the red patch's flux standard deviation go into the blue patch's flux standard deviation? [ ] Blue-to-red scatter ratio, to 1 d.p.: 0.5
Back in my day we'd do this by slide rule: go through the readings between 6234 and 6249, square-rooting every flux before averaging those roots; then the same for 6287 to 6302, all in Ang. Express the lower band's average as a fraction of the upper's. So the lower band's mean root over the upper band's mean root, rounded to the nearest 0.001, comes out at 0.974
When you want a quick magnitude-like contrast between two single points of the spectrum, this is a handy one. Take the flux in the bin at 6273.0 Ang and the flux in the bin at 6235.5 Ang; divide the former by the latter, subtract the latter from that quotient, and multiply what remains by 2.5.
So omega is -97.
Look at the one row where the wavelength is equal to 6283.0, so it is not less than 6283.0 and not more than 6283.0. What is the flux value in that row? 42.1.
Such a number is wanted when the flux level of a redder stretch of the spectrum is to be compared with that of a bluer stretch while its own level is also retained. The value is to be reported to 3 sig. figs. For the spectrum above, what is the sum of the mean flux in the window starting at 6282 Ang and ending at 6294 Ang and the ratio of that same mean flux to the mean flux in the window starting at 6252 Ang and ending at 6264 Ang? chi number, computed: 44.9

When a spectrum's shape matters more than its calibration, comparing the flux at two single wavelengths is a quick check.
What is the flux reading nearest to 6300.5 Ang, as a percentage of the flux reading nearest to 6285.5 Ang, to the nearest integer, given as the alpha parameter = 94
